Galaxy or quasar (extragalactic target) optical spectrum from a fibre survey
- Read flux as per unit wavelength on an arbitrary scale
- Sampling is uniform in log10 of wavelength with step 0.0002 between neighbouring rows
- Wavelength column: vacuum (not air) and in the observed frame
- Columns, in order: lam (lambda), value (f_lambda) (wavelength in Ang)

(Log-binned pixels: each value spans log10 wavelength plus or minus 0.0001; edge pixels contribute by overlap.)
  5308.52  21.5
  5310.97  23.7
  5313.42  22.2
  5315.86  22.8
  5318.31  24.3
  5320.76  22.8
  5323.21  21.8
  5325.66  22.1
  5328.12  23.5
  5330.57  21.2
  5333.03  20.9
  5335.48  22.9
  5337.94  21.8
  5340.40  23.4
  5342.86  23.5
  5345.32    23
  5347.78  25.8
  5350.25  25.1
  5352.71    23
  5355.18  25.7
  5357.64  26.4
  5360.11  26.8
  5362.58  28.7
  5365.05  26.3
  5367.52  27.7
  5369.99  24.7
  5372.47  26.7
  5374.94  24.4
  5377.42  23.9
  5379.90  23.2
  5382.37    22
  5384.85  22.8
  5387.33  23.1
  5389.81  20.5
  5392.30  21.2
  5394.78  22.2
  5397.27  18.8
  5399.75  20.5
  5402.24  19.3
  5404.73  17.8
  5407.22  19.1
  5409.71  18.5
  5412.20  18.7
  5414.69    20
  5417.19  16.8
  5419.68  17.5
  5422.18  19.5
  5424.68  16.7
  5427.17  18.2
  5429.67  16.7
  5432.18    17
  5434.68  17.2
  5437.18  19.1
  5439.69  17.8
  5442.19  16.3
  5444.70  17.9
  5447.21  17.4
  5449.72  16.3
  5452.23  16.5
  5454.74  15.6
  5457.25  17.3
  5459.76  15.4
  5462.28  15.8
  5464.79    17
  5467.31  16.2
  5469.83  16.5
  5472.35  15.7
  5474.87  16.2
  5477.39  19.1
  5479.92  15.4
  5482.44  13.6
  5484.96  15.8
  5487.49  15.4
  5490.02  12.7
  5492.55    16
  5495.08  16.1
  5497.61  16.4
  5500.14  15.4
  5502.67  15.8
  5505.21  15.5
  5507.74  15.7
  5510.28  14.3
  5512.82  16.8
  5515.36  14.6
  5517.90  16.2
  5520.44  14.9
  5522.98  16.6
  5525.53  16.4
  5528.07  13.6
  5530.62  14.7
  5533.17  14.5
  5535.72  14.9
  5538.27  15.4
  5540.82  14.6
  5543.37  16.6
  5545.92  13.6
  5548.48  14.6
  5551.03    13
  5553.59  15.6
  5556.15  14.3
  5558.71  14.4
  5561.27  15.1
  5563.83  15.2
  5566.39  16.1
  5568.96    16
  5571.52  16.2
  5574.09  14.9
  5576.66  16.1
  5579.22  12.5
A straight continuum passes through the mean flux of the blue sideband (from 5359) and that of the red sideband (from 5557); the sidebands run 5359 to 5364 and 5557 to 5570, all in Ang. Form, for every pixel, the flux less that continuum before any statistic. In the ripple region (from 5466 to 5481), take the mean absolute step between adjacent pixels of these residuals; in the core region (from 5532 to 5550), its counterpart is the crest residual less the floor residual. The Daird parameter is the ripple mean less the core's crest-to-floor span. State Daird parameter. -1.2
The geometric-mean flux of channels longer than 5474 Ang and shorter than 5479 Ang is 17.6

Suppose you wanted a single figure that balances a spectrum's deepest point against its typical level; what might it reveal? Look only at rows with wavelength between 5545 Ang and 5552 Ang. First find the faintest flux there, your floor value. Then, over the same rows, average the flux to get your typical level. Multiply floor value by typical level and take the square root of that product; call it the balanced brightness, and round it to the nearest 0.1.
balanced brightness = 13.4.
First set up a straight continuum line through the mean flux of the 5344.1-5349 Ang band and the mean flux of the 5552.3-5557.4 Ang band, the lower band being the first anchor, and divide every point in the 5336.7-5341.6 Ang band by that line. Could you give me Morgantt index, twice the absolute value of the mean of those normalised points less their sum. 1.8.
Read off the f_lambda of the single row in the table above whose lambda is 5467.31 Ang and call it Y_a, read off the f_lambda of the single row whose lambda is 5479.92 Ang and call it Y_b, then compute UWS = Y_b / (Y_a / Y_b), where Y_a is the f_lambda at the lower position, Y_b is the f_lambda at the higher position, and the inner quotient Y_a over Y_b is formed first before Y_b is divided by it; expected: 15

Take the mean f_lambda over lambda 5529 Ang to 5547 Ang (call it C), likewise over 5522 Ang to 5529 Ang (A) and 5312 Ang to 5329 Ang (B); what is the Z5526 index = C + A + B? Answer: 53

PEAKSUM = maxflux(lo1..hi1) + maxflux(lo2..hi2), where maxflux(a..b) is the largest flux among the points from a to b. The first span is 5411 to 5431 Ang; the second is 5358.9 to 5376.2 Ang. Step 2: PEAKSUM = 48.7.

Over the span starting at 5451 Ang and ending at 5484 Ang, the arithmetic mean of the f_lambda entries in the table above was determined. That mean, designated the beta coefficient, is 16.2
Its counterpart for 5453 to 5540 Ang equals 15.6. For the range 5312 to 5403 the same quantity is 23.4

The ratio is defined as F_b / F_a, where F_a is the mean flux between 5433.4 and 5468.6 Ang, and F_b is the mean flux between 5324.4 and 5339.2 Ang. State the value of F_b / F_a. 1.31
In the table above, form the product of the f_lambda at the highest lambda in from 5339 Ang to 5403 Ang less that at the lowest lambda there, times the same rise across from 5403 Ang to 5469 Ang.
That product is 6.6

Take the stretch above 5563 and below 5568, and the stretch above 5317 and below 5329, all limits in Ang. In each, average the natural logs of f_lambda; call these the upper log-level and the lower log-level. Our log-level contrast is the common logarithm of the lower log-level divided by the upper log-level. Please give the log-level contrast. 0.056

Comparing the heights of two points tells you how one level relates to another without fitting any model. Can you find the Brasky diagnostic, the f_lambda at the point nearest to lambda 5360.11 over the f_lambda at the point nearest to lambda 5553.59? 1.7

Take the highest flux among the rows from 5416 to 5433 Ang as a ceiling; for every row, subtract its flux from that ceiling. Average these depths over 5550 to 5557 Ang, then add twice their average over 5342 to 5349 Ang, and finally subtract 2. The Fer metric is -6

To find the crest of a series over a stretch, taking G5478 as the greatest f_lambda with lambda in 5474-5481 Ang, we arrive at 19.1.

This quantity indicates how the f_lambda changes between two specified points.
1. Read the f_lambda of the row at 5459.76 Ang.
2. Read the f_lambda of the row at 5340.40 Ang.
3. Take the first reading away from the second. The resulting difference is 8.0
